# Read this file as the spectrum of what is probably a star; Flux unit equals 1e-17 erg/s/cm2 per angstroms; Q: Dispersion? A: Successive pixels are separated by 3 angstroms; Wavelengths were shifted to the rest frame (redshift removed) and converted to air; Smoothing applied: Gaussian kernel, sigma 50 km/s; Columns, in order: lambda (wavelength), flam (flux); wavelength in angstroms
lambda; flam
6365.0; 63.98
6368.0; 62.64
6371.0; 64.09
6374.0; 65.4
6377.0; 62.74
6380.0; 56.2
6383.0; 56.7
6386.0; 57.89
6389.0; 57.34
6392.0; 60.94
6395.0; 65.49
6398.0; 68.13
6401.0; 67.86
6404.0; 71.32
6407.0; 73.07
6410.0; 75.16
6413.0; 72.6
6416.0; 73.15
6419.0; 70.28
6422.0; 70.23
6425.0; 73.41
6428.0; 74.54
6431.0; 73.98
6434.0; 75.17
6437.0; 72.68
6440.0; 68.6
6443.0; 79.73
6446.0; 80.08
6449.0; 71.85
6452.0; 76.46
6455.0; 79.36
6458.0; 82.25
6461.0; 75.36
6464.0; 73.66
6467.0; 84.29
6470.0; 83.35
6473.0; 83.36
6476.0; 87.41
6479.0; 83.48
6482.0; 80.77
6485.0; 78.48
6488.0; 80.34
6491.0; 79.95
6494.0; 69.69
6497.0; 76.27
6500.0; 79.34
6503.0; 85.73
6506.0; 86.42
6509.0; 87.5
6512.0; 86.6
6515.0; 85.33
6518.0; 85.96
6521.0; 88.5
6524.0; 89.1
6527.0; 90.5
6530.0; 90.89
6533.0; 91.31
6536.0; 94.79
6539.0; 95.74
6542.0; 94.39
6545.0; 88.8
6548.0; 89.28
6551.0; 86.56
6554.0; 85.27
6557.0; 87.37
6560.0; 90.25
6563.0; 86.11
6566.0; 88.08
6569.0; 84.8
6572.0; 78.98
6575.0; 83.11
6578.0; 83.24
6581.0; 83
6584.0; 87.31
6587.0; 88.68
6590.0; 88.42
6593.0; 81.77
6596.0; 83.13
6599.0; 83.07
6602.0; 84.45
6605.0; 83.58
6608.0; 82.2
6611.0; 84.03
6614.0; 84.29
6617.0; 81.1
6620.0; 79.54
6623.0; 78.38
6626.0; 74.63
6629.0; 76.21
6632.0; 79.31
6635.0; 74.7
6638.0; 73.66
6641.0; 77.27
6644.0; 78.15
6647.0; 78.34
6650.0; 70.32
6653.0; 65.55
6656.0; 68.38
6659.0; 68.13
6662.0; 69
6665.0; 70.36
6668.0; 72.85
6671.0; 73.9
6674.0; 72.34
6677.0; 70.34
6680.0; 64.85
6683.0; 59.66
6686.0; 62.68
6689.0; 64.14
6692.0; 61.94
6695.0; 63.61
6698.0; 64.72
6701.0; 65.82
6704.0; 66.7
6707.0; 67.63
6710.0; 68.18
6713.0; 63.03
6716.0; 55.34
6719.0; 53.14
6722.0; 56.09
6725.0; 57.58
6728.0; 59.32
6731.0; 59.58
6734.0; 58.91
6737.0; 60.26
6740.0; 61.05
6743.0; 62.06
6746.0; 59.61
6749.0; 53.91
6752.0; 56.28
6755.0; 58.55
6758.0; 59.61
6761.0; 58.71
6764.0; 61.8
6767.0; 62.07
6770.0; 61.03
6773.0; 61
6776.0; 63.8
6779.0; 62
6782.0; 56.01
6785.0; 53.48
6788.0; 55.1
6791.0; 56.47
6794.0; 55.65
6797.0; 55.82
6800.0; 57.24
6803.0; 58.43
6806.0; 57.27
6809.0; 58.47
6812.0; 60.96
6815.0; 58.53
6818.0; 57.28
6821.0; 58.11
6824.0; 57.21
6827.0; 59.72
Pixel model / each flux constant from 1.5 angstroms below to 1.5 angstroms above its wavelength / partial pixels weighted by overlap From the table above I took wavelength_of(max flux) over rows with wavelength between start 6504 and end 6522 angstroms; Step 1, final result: 6521.0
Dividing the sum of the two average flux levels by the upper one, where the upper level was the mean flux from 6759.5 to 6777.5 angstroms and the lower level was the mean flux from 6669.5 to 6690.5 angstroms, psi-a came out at 2.09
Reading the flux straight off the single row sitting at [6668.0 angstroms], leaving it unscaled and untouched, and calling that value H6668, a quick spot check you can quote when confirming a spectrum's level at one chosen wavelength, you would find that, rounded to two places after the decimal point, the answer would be 72.85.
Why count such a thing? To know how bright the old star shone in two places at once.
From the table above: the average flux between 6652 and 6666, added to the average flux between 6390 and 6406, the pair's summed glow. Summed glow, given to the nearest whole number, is 135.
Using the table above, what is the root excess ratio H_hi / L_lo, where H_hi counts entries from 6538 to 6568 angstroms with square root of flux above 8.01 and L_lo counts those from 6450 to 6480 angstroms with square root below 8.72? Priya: 5.0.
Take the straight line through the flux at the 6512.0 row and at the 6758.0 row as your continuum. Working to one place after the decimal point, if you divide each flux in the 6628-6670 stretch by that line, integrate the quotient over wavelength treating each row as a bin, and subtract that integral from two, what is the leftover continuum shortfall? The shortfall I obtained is -40.8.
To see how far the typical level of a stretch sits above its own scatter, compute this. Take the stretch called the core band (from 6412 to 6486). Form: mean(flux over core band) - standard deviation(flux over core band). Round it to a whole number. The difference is 72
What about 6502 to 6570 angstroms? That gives 86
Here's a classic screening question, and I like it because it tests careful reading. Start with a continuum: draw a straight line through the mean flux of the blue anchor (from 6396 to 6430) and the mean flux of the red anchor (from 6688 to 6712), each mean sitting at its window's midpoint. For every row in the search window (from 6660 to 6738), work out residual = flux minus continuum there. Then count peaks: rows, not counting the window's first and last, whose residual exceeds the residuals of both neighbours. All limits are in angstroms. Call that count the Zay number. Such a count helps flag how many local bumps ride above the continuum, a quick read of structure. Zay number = 4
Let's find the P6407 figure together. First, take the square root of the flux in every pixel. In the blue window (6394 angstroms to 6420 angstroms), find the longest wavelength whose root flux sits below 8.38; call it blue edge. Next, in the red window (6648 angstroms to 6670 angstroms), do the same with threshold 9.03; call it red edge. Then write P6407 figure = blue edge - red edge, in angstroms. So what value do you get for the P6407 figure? -267 angstroms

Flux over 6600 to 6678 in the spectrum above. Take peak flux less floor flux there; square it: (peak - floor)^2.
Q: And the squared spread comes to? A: 357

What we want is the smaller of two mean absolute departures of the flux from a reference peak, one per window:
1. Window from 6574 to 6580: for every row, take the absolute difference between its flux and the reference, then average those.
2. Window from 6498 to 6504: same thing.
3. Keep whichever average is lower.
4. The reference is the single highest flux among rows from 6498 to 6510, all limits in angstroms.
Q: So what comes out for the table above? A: 4.3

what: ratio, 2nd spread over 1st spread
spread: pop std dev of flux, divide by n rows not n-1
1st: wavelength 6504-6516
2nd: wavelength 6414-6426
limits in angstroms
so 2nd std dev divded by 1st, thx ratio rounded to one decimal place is 2.0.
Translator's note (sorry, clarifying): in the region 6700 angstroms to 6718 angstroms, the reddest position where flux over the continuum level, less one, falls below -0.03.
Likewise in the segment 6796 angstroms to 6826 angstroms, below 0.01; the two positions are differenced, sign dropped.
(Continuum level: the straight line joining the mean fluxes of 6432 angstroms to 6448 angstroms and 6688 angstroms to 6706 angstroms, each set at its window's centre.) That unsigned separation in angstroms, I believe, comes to 108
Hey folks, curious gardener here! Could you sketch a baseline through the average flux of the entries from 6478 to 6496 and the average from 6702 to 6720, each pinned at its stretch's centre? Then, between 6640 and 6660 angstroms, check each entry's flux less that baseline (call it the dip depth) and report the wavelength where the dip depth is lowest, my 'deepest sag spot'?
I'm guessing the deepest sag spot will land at 6653.0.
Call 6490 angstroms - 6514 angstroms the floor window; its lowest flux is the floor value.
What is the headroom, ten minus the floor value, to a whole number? -60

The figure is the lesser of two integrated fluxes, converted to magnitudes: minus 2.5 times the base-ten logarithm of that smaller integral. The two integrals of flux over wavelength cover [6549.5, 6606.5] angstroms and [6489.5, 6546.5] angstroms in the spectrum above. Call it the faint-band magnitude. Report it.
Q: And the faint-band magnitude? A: -9.21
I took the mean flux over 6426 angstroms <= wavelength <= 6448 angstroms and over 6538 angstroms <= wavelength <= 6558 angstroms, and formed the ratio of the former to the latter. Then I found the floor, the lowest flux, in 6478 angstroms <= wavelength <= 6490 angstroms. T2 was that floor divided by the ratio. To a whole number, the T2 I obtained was 94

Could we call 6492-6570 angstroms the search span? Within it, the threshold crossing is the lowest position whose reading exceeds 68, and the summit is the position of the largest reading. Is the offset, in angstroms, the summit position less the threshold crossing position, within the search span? 45 angstroms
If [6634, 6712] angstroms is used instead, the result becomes 12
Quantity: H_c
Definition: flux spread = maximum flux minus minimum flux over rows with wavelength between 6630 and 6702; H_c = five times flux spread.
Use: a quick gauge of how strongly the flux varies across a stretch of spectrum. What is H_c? 98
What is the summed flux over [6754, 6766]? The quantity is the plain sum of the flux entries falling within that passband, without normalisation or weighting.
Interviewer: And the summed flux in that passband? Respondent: 239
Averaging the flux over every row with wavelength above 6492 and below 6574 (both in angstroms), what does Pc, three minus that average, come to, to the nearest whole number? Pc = -84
